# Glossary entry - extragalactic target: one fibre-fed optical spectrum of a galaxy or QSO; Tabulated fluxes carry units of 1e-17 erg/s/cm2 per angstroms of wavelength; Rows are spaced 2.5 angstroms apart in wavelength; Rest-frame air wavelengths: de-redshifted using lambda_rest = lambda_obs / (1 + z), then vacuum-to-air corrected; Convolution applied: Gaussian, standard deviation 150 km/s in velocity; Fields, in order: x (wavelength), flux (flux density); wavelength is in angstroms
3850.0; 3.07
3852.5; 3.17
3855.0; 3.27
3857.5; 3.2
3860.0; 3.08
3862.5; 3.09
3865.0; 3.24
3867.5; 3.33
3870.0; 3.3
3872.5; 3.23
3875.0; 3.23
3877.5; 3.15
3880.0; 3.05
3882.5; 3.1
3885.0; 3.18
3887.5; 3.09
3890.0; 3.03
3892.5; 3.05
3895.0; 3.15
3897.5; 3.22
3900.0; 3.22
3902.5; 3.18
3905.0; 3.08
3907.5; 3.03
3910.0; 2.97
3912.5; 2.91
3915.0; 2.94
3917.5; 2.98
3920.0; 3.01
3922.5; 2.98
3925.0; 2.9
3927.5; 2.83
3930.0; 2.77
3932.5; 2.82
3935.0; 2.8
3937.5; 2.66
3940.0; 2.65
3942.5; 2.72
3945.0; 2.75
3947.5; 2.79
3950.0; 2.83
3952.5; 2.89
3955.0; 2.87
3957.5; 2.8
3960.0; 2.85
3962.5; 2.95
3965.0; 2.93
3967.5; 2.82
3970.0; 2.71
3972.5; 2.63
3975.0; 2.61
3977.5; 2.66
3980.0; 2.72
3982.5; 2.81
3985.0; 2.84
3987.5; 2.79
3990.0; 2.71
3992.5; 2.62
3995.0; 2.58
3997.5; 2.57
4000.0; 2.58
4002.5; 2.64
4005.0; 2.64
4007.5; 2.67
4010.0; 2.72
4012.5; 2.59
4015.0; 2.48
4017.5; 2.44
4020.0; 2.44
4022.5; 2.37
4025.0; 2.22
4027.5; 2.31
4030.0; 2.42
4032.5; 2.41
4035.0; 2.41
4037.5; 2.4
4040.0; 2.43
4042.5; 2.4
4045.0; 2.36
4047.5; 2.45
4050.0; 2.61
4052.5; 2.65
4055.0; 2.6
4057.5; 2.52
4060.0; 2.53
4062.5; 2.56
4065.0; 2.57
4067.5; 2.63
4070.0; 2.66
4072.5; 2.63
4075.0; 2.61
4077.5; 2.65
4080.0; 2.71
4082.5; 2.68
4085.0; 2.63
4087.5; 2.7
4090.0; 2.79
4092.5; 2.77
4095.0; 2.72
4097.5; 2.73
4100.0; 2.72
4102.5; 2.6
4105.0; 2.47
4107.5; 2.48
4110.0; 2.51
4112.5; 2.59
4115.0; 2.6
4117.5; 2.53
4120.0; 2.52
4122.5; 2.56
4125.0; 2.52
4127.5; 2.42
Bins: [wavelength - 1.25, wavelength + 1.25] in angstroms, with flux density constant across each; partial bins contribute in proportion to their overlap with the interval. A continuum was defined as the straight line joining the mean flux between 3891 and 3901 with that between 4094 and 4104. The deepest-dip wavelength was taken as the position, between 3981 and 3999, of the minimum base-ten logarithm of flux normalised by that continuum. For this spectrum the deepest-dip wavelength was 3997.5 angstroms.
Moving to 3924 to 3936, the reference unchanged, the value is 3930.0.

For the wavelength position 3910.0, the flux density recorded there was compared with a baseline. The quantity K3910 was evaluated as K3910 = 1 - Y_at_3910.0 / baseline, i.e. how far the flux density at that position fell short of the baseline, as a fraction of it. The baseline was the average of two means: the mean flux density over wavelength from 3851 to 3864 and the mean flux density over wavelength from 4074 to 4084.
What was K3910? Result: -0.02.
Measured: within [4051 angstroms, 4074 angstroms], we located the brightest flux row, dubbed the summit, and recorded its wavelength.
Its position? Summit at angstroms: 4070.0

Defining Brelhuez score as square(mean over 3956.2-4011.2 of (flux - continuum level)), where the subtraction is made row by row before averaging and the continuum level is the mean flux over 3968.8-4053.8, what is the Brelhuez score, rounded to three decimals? 0.027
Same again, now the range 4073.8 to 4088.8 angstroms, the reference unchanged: 0.012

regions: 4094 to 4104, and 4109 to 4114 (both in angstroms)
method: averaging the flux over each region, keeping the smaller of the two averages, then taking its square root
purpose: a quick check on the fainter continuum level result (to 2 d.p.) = 1.60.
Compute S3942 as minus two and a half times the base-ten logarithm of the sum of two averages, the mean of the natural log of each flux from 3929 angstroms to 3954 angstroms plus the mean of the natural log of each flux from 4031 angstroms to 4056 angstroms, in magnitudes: -0.71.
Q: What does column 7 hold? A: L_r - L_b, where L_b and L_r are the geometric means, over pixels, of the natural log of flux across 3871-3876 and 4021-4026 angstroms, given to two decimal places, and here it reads -0.34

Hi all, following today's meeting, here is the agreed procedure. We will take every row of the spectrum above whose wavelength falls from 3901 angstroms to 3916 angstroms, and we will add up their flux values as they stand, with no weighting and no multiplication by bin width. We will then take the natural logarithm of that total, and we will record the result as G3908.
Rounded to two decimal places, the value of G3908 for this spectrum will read 2.90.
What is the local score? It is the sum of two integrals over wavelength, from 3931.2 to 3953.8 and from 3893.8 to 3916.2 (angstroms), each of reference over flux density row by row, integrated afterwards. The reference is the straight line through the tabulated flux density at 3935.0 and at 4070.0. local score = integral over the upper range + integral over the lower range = 43.4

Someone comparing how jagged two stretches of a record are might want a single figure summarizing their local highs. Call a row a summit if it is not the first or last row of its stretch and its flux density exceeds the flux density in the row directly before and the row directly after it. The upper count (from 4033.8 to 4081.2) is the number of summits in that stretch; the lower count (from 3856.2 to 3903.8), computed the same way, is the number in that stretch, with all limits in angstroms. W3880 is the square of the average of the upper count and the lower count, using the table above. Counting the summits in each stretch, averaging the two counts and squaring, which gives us 6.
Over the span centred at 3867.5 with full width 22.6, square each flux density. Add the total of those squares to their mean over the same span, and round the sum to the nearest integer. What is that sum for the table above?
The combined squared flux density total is 103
